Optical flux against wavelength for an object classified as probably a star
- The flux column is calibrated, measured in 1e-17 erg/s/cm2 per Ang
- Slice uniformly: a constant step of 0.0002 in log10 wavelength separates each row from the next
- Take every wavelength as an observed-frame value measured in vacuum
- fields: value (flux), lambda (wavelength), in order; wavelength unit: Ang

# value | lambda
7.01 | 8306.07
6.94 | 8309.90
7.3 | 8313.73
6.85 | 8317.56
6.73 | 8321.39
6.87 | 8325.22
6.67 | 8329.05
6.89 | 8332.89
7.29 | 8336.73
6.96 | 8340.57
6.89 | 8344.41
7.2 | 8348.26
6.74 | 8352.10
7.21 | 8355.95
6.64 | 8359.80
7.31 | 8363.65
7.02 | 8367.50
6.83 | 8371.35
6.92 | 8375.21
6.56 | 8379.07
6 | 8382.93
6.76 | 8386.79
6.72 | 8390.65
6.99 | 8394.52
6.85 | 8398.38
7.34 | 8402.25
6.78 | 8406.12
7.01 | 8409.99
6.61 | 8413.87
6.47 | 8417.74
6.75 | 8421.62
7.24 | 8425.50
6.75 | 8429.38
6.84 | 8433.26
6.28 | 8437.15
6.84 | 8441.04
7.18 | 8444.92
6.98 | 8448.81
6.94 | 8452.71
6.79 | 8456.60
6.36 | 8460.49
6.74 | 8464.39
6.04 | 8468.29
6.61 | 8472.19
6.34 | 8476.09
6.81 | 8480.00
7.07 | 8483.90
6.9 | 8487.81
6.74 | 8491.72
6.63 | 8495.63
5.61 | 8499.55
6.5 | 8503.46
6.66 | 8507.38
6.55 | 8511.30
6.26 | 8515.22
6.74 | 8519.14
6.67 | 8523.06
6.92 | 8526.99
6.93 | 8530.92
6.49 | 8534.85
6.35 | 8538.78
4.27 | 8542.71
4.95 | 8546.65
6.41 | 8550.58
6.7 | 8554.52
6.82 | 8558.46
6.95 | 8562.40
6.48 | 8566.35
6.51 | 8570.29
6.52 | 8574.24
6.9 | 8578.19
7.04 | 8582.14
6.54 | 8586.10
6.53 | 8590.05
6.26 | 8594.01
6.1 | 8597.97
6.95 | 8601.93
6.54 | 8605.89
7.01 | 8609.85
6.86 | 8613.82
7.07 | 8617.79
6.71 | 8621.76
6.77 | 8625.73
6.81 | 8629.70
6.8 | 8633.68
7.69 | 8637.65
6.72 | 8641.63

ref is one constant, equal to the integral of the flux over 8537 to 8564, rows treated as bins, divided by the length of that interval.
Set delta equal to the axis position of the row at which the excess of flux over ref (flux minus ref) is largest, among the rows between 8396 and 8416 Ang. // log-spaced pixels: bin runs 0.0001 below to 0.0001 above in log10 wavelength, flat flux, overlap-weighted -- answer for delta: 8402.25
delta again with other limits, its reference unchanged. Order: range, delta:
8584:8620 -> 8617.79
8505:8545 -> 8530.92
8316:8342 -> 8336.73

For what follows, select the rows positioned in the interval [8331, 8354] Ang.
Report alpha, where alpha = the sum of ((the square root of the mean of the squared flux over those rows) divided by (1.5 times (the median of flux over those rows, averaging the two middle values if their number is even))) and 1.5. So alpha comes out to 2.174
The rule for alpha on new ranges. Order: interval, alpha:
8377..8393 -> 2.154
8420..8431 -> 2.183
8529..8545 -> 2.133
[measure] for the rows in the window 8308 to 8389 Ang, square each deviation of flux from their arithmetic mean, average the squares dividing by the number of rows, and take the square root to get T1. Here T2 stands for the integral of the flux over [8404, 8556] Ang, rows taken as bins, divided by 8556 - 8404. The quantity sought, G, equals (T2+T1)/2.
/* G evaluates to 3.42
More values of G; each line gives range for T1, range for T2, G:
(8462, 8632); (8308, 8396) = 3.70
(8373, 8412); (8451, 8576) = 3.40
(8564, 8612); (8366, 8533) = 3.50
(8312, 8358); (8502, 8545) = 3.30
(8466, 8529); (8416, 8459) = 3.59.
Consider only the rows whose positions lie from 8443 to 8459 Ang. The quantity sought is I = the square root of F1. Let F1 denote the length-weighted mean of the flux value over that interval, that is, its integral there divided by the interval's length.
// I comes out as 2.64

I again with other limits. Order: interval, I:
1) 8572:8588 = 2.60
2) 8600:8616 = 2.62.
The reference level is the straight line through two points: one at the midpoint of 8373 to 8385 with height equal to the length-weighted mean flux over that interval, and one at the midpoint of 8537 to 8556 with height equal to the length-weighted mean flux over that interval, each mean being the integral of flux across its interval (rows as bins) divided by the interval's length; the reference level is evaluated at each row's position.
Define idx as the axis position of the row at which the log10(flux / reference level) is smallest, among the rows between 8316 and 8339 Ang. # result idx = 8329.05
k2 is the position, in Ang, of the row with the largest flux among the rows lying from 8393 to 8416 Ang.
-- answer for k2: 8402.25 Ang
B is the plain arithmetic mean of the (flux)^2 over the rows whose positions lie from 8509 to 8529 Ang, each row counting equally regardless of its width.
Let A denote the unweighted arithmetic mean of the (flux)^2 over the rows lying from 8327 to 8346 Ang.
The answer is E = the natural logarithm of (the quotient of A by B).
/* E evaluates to 0.09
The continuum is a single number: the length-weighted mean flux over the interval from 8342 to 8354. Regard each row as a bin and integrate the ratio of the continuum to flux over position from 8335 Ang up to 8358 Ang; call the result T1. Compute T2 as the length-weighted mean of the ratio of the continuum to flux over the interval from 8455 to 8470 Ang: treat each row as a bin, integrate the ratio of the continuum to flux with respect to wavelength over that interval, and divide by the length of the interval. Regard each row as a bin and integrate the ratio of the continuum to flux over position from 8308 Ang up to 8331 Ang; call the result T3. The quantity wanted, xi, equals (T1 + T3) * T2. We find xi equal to 49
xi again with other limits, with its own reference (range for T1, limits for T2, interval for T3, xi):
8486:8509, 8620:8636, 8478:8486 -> 33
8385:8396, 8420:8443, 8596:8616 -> 33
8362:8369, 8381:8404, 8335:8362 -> 35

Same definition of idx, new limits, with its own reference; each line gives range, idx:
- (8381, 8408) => 8382.93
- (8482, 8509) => 8499.55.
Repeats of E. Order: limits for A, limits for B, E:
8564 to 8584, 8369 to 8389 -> 0.02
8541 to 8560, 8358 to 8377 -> -0.32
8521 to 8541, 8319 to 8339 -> -0.06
